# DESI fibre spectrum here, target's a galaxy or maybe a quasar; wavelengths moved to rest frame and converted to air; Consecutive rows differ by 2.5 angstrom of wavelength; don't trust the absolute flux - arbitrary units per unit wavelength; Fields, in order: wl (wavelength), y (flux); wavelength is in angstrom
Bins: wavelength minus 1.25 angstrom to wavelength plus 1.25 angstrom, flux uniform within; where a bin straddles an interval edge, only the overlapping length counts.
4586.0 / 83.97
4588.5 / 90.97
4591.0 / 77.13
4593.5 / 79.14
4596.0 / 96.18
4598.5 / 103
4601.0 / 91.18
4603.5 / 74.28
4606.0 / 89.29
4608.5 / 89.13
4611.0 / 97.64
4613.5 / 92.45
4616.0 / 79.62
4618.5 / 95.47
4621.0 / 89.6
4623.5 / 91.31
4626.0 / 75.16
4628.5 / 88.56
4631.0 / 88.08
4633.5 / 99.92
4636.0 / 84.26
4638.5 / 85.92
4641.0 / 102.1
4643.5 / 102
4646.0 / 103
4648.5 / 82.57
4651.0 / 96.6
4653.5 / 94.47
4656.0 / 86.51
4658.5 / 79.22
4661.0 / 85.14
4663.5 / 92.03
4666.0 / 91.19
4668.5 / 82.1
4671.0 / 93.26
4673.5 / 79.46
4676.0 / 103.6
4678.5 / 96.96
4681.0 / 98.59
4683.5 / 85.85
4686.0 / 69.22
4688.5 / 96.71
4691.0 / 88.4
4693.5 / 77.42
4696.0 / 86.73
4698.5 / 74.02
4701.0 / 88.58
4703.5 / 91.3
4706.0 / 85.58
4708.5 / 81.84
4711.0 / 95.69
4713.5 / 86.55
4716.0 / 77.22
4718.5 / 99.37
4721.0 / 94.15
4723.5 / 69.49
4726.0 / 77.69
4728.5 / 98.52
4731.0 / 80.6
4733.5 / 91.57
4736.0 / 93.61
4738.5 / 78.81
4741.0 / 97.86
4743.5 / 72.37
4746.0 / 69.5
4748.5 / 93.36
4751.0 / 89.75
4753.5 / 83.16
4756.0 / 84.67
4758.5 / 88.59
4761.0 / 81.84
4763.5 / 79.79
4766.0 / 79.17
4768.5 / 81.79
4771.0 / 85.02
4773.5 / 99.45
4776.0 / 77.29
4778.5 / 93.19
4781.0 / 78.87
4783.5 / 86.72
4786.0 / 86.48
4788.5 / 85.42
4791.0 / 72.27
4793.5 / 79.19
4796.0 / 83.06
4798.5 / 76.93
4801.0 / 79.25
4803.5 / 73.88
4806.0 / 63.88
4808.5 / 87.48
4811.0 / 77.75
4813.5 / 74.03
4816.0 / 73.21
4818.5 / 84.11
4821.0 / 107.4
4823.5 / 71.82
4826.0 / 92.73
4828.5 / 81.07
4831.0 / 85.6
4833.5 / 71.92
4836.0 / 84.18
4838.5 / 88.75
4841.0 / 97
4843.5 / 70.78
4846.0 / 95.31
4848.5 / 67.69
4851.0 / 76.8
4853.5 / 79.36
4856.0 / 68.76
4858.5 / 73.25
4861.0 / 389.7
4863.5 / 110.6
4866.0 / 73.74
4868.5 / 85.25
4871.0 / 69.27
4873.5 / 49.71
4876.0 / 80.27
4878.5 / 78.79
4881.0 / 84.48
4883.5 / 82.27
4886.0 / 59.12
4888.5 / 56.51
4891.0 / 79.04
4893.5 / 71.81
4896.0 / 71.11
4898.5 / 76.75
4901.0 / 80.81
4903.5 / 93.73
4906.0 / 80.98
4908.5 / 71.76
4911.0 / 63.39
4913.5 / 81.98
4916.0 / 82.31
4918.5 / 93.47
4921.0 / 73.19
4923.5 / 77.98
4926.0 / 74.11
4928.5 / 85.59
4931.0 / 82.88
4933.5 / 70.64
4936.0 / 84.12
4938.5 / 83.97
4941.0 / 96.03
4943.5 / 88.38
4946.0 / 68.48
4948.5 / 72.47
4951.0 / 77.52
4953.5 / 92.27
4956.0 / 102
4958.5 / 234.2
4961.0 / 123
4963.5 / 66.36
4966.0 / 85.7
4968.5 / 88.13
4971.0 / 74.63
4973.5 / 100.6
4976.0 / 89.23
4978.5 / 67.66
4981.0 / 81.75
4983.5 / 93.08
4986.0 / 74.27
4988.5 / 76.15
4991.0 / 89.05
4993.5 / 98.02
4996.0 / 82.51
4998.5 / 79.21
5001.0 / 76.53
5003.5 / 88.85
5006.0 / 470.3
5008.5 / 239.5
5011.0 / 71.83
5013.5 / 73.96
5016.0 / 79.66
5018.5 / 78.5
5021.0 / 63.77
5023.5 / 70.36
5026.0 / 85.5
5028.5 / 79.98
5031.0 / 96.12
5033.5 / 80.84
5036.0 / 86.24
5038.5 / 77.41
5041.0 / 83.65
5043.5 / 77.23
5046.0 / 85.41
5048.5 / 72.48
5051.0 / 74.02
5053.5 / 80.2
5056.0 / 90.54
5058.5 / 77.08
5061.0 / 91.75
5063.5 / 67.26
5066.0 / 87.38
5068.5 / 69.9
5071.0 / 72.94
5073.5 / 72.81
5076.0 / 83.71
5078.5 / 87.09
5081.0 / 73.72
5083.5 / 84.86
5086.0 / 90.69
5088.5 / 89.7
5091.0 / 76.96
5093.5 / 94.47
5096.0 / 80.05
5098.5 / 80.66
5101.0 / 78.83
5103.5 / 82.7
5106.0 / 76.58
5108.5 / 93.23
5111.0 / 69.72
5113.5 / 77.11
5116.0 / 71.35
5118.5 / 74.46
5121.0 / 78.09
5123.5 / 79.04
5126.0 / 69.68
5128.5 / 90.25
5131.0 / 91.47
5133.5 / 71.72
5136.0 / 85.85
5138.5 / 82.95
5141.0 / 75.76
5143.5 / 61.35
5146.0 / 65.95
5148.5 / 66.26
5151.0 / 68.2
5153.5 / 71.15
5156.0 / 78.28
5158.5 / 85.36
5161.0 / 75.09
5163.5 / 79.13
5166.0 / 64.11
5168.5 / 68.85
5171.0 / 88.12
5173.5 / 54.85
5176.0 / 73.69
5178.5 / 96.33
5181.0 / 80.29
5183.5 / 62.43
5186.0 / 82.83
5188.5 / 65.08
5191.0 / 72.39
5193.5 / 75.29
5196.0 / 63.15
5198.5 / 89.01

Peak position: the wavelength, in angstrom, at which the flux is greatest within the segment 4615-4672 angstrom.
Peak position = 4646.0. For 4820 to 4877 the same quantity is 4861.0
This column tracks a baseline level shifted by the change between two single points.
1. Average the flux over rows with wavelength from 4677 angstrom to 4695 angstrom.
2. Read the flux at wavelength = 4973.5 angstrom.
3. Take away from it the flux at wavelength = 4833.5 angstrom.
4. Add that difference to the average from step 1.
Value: 116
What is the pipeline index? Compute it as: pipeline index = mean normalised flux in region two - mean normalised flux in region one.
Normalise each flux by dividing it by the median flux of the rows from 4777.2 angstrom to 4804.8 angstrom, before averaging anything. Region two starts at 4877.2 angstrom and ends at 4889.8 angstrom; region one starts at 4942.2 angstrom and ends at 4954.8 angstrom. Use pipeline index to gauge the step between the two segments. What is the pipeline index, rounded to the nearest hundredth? -0.10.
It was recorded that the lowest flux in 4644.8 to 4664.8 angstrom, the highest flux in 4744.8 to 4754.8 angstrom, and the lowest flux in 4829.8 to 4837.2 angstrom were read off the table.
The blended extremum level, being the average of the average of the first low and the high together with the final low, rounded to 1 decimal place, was 79.1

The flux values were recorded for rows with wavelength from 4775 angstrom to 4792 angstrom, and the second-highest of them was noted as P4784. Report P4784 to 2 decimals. 86.72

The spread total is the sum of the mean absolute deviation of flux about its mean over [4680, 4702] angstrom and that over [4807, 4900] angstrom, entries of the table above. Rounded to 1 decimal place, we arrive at 27.7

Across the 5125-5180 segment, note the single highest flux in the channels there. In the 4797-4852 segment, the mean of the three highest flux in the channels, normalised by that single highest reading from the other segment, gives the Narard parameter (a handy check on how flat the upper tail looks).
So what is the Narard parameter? 1.0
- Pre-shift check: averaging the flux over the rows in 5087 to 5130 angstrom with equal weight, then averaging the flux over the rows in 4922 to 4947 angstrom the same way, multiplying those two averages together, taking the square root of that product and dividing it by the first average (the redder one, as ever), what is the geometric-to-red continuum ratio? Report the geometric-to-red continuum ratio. 1.01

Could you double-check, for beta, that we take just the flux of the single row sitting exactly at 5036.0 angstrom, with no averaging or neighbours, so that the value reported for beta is 86.24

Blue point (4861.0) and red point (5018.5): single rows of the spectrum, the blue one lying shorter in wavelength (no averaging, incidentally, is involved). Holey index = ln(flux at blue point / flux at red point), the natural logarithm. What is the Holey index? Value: 1.6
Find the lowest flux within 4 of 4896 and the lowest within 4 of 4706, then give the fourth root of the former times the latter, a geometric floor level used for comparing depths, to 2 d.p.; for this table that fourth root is 8.73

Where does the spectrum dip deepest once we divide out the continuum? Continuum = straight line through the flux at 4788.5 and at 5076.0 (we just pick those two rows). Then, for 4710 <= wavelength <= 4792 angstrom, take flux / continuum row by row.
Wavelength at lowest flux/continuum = 4723.5 angstrom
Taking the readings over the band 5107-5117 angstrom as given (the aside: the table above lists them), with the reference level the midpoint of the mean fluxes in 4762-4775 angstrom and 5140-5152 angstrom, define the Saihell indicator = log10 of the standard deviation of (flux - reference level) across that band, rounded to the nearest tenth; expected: 1.0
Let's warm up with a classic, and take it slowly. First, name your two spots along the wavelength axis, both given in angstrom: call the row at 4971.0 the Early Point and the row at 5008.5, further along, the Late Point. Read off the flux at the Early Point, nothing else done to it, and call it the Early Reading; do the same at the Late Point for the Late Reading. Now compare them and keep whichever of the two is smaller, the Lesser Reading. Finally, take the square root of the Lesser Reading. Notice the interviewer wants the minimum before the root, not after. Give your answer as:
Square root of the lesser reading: 8.64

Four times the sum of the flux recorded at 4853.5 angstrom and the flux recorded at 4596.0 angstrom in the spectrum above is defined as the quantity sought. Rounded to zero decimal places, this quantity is 702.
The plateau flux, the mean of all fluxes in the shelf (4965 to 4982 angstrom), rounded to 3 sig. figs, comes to 84.0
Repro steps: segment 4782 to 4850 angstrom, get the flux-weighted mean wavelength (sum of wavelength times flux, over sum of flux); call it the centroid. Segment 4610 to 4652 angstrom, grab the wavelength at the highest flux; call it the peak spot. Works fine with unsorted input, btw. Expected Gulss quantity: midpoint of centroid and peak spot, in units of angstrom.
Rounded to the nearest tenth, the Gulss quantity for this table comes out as 4731.1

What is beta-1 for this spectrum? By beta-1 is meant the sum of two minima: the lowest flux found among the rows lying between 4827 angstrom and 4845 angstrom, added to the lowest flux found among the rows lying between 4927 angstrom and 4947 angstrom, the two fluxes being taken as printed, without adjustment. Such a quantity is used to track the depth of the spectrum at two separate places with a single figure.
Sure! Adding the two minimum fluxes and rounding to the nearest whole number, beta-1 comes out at 139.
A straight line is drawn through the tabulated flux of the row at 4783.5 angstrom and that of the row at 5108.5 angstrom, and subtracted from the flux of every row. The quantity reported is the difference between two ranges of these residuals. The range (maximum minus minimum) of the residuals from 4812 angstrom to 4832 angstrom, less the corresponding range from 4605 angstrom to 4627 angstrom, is 13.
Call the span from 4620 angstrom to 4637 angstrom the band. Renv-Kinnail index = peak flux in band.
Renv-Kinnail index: 99.92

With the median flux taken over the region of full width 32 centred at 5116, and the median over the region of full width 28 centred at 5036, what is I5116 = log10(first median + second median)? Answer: 2.20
